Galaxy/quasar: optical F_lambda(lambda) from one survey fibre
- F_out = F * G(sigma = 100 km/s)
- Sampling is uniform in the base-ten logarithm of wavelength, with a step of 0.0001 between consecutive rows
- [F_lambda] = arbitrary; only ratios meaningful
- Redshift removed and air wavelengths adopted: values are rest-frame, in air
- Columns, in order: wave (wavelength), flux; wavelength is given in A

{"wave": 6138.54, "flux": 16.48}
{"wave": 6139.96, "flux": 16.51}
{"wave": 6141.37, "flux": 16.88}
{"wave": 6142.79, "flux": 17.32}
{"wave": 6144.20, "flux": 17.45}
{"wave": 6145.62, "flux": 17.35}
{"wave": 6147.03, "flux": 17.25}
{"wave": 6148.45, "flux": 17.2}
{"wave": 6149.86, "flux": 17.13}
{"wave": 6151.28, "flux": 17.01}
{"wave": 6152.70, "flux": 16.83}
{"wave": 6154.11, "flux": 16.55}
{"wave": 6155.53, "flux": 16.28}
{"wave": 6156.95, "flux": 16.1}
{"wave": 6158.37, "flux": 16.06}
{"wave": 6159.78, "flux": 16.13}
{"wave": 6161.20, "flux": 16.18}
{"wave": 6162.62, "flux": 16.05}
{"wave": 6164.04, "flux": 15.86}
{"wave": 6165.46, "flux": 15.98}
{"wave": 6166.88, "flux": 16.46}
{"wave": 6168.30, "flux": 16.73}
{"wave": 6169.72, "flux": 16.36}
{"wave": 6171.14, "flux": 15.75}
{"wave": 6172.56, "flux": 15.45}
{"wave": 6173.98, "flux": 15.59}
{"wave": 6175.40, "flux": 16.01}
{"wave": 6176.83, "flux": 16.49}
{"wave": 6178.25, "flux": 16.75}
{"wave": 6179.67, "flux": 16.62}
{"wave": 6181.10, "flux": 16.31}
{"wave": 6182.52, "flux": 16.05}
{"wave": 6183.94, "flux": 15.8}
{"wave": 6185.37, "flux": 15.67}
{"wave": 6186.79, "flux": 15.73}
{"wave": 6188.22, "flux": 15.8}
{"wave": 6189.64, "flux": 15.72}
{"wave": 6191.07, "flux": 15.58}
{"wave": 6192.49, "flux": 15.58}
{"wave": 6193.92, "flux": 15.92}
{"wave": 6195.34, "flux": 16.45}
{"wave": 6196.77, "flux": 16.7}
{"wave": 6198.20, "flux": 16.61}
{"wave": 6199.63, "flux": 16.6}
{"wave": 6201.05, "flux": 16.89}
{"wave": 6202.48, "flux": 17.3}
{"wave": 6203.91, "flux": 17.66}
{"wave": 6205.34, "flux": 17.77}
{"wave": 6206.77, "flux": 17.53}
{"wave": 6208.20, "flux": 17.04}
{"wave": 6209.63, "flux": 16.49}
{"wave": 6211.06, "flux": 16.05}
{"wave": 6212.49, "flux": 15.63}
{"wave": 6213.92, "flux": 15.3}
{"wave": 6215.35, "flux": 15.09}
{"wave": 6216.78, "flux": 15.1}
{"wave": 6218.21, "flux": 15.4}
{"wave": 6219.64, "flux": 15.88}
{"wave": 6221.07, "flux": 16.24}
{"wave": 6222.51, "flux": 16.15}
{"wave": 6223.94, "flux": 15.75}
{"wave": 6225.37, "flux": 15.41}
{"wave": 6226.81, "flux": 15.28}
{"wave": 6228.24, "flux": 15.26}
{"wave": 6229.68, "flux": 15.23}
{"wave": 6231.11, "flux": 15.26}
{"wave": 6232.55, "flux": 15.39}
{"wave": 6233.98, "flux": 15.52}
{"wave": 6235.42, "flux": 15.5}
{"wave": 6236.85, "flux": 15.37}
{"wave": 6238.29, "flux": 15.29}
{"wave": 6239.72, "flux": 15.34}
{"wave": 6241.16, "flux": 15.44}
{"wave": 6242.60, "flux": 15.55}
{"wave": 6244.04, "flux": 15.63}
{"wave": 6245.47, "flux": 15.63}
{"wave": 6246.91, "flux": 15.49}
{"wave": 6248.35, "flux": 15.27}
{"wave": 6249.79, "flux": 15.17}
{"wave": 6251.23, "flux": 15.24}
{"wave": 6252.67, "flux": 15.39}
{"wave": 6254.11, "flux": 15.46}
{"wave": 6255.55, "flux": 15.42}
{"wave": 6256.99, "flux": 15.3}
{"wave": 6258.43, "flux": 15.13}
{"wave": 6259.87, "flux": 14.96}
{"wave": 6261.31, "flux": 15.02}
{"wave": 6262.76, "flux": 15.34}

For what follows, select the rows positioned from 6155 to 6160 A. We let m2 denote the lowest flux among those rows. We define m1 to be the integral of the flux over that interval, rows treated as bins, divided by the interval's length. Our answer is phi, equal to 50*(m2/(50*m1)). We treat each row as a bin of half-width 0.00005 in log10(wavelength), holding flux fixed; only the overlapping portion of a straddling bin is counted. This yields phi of 0.994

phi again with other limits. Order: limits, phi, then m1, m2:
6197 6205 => 0.975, 17.0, 16.6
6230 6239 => 0.992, 15.4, 15.26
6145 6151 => 0.995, 17.2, 17.13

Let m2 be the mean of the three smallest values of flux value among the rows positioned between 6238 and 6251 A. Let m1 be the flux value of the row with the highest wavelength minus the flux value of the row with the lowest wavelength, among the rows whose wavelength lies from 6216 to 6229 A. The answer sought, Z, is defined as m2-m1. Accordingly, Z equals 15.08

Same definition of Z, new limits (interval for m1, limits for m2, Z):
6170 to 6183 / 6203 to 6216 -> 15.04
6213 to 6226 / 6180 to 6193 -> 15.50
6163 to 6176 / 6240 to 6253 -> 15.08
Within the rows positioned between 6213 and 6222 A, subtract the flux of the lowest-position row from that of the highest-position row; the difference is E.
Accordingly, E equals 0.9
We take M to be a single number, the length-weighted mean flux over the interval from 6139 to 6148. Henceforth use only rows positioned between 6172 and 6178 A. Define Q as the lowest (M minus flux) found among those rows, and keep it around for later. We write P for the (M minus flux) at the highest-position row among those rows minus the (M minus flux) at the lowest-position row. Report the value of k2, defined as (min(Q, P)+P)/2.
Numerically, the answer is -1.0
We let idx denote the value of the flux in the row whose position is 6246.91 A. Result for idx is 15.49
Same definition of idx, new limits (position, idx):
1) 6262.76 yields 15.34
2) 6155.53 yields 16.28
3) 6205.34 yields 17.77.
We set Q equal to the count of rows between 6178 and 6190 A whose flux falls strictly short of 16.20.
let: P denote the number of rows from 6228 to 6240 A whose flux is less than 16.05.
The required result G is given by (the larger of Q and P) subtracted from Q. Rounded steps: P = 9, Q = 6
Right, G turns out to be -3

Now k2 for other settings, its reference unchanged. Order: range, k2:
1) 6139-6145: -0.9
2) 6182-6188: 0.3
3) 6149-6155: 0.3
